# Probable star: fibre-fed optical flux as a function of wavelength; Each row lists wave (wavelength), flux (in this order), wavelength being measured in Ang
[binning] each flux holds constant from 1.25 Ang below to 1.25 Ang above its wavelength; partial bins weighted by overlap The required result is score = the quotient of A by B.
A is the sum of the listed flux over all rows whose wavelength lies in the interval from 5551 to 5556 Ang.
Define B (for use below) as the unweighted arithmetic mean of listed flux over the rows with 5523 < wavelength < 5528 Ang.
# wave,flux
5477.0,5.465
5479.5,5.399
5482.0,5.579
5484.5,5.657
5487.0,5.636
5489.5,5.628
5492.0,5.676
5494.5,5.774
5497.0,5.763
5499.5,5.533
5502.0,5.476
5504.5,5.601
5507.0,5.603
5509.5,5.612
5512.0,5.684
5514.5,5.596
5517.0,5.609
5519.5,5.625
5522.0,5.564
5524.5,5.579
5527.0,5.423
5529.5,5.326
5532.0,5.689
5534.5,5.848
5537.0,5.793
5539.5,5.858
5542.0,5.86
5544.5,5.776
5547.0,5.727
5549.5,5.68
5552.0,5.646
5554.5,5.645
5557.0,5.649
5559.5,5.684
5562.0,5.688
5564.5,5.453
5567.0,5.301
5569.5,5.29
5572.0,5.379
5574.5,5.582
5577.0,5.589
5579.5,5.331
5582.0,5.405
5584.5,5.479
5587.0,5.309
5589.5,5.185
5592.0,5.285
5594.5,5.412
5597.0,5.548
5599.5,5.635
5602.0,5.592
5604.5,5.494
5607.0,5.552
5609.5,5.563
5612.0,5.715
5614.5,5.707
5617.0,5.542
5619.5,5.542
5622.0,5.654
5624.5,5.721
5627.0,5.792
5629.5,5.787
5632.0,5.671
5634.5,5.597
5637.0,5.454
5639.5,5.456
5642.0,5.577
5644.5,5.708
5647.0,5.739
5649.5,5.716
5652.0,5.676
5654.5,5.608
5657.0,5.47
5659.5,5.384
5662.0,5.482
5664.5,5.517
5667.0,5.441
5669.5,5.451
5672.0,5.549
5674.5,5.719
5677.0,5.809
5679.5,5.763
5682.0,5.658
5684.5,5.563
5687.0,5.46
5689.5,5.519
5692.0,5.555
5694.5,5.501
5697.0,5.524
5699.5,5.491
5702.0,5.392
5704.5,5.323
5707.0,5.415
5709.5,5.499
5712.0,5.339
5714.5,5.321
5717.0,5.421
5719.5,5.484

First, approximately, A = 11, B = 5.50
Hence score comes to 2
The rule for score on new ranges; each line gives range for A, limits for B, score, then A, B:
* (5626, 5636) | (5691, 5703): 4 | 23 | 5.49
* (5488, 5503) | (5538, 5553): 6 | 34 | 5.76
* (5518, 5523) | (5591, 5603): 2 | 11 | 5.49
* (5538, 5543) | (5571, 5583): 2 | 12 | 5.46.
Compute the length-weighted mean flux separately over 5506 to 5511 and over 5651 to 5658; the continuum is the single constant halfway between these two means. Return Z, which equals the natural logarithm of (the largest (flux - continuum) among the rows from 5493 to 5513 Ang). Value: -1.74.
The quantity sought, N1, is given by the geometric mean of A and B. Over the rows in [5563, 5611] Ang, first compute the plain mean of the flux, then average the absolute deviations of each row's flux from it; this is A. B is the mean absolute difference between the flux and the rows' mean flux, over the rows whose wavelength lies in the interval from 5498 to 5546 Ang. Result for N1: 0.113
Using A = 0.11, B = 0.112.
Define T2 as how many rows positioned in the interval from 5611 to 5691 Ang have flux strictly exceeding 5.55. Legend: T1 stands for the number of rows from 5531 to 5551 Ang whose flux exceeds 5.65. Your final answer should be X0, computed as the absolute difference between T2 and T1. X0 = 11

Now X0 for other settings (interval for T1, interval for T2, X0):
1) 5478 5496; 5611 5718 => 17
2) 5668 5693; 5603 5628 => 3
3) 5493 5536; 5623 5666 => 6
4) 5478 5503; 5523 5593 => 12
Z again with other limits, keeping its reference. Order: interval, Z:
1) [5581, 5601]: -3.31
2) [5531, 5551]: -1.34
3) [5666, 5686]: -1.56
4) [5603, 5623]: -2.15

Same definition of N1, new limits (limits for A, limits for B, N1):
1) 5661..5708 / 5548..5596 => 0.116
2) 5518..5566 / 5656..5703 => 0.097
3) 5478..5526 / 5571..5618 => 0.084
